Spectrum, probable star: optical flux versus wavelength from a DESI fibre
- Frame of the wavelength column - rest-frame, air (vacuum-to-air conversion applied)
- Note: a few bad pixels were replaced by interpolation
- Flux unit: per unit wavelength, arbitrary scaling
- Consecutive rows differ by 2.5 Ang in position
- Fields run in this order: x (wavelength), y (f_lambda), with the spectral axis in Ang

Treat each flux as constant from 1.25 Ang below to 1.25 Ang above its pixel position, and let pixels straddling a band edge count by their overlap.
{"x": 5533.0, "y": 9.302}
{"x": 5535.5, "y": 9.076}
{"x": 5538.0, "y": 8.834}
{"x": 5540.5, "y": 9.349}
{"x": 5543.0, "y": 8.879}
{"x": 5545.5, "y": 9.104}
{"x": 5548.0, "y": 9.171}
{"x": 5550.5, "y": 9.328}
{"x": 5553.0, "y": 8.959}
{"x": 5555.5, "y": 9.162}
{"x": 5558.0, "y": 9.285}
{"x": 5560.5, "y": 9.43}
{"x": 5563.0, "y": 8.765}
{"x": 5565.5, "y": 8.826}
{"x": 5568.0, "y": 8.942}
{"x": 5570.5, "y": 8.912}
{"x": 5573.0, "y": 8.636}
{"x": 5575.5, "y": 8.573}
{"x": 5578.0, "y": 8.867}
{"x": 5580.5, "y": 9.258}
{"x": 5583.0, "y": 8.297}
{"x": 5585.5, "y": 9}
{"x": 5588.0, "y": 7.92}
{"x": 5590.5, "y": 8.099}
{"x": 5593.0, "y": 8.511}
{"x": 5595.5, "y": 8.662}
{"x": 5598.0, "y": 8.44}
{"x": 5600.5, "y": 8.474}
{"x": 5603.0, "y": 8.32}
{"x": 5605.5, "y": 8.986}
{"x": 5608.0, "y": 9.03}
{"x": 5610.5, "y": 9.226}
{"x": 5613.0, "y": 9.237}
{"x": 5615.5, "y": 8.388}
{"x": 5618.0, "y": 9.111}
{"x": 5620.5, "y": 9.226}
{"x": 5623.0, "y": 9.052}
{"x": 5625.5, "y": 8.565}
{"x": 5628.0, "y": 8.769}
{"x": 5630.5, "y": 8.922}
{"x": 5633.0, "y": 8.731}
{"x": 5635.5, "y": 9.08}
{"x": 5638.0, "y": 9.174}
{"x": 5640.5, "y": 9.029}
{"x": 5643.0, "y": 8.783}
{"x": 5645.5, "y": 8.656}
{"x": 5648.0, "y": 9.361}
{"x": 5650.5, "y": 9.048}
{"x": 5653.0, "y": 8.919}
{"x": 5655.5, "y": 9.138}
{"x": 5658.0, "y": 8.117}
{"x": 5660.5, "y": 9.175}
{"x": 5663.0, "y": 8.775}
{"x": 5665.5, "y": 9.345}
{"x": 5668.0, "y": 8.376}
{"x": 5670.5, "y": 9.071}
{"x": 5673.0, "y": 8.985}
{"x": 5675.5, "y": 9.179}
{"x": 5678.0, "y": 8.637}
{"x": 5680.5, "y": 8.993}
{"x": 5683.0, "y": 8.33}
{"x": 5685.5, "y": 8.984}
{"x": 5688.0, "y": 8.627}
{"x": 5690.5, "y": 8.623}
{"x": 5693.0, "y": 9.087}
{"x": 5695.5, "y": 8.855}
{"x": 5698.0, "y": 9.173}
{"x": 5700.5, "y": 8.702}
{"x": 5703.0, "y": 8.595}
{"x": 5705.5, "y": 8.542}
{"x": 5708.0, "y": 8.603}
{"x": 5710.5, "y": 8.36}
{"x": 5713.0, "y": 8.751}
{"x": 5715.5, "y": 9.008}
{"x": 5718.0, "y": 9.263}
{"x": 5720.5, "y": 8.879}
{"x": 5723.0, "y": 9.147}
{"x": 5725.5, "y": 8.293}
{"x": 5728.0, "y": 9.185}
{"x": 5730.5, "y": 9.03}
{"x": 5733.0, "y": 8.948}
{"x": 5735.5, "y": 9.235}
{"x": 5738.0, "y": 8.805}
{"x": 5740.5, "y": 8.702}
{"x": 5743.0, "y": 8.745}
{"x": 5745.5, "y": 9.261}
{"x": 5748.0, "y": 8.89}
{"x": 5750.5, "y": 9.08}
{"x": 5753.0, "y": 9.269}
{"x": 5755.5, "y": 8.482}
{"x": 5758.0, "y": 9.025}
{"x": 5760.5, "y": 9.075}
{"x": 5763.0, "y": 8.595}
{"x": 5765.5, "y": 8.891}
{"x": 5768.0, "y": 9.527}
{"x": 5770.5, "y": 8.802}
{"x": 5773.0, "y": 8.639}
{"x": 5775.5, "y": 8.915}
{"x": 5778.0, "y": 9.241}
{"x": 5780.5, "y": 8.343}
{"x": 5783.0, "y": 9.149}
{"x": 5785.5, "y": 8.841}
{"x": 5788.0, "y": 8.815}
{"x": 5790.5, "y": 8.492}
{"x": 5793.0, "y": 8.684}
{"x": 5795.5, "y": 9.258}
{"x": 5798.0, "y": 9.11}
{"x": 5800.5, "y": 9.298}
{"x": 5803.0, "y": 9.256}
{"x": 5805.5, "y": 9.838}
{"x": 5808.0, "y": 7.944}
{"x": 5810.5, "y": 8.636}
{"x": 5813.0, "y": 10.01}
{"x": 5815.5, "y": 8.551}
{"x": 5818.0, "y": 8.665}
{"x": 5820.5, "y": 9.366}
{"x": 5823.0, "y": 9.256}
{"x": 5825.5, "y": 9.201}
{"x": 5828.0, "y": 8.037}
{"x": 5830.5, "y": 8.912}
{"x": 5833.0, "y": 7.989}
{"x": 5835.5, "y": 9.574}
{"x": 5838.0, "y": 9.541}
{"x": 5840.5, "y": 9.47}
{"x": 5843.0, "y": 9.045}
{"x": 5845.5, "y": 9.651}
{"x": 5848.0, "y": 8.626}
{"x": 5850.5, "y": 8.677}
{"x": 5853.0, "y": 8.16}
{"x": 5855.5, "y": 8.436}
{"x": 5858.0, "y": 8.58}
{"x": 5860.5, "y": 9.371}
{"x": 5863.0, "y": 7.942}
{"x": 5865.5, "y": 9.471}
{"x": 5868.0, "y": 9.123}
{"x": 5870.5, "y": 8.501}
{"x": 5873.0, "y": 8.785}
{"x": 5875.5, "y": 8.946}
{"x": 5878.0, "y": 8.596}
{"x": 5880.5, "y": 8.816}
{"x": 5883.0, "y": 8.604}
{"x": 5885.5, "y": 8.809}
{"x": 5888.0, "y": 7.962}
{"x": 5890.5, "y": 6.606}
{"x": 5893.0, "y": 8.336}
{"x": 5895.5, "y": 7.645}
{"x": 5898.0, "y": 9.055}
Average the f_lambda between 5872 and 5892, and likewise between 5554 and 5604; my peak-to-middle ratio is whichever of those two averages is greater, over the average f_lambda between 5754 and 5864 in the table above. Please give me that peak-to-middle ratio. 0.98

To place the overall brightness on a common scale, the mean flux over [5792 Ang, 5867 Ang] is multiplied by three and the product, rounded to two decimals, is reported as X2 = 26.86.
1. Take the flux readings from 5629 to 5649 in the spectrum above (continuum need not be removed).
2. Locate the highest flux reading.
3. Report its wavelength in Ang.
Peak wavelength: 5648.0 Ang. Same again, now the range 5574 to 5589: 5580.5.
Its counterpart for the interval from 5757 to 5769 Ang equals 5768.0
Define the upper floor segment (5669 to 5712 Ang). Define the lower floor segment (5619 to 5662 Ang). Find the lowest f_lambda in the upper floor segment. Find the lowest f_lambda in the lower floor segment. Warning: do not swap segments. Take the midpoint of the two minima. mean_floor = 8.22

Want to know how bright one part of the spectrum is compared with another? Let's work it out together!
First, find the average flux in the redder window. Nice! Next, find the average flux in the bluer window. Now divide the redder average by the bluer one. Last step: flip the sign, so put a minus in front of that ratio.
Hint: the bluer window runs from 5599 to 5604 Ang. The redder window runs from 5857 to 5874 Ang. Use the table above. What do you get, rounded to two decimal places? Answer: -1.05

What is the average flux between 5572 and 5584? 8.7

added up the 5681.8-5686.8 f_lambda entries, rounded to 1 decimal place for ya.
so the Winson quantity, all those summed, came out 17.3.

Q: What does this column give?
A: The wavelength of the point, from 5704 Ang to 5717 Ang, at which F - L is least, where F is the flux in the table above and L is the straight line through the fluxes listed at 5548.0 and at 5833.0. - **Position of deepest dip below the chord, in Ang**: 5710.5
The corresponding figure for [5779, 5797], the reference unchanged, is 5780.5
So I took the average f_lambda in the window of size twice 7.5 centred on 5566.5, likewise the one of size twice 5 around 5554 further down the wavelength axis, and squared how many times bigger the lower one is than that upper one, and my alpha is 1.06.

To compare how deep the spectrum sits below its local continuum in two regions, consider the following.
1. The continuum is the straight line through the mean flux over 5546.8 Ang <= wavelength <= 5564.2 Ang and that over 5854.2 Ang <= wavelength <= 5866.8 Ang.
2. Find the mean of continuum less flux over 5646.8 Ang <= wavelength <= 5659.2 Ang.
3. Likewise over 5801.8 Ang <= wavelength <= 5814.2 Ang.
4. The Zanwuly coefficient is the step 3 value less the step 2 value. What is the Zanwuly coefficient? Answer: -0.4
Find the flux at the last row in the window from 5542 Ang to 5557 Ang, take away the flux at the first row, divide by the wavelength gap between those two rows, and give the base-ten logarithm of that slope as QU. -1.65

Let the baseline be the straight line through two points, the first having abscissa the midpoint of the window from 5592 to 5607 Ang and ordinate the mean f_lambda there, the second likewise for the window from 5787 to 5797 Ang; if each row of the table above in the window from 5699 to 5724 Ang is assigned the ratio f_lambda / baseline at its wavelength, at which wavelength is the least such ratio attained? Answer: 5710.5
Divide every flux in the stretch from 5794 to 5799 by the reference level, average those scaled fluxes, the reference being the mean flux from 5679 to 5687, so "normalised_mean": 1.05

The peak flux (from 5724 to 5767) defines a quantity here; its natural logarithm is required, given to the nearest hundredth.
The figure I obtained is 2.23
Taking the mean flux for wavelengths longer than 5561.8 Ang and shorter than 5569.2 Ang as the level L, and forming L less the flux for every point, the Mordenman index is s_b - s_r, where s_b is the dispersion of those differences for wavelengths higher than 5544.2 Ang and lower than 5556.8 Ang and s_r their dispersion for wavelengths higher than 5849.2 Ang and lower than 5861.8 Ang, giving -0.3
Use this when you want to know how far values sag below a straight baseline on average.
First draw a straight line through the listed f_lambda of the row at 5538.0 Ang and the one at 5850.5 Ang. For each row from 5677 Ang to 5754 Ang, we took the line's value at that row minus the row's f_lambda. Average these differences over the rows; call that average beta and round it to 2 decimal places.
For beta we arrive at -0.11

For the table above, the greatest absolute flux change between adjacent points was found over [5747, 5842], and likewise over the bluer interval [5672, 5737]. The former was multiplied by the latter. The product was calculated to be 1.7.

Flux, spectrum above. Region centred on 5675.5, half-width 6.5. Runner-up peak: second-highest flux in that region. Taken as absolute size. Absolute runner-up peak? 9.07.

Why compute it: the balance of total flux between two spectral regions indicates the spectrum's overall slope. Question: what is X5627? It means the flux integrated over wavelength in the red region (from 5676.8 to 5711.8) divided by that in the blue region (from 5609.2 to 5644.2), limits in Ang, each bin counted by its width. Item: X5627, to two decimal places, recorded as 0.97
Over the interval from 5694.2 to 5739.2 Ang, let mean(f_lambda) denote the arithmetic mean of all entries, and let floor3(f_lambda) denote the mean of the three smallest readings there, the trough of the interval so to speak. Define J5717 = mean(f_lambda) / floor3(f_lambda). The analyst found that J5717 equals 1.05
